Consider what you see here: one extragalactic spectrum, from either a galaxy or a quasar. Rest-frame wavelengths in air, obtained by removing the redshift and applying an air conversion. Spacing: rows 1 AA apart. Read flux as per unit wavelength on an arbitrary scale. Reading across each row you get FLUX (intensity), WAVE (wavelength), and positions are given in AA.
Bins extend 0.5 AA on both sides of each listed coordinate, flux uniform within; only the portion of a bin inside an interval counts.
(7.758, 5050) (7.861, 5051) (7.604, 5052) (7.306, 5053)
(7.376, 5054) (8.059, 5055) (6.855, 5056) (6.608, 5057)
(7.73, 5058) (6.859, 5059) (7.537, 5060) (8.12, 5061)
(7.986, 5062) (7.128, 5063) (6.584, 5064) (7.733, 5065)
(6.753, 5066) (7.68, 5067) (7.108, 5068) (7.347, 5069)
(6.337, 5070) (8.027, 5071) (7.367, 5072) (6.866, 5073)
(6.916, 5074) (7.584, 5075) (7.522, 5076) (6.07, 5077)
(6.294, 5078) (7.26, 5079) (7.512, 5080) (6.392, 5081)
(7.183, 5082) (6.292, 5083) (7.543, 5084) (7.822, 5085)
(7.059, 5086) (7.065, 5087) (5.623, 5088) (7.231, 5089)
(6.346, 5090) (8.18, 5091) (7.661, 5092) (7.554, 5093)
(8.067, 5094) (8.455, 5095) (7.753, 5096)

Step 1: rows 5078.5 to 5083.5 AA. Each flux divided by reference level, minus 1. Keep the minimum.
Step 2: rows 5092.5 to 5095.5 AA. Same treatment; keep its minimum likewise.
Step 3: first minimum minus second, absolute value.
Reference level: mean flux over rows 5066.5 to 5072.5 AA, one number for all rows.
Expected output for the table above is 0.17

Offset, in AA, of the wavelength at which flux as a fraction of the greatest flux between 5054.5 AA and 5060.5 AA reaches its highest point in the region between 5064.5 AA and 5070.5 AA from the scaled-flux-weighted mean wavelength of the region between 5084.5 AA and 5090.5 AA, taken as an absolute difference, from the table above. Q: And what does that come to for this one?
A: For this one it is 22.4 AA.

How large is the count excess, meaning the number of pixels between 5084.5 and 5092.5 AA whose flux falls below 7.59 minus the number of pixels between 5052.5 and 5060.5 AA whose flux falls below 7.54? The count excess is -1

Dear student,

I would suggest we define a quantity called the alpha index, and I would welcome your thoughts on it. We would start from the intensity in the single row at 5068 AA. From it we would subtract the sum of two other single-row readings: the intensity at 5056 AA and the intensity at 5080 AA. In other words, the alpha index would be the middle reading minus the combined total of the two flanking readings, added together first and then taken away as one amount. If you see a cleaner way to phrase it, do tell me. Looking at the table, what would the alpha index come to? -7.3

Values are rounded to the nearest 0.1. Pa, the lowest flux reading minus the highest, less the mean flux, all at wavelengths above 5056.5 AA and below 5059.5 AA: -8.2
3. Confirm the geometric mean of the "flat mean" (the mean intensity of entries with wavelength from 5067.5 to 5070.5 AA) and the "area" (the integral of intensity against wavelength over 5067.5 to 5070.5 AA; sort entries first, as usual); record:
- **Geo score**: 12.0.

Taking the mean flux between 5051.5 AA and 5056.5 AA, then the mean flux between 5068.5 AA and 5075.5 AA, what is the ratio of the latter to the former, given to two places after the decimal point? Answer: 0.97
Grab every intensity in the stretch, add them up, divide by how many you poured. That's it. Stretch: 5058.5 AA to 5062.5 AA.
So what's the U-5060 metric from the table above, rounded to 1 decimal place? 7.6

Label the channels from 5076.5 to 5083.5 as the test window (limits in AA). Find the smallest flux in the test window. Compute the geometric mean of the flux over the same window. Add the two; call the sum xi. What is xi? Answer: 12.8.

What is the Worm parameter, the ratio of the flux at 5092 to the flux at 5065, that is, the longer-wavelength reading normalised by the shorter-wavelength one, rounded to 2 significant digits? 0.99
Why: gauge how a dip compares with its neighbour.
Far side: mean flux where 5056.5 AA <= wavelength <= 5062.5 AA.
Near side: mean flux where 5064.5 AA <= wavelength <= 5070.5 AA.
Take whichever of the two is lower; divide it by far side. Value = 0.96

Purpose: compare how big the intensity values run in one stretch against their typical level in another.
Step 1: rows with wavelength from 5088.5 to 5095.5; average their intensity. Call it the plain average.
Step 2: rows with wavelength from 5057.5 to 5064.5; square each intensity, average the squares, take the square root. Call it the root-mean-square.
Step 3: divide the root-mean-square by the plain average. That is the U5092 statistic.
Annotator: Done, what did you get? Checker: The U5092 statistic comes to 0.97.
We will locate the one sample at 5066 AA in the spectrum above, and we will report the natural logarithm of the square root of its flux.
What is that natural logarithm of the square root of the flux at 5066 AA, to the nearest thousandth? 0.955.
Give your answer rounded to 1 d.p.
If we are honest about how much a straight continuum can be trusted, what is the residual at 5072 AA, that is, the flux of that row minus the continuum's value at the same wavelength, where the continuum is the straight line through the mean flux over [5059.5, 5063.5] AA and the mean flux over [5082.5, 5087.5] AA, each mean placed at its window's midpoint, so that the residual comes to -0.1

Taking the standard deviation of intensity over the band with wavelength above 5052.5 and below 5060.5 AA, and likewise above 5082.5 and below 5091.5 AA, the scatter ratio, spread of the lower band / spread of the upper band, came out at 0.6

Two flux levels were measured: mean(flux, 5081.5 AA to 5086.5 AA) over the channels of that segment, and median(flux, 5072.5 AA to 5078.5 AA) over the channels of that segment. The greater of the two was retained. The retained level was 7.18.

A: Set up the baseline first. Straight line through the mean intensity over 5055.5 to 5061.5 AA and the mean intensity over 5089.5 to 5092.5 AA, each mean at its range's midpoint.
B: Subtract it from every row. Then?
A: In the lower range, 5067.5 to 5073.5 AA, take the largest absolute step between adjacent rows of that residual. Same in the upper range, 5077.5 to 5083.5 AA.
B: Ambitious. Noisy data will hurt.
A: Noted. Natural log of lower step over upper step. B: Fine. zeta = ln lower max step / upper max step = 0.41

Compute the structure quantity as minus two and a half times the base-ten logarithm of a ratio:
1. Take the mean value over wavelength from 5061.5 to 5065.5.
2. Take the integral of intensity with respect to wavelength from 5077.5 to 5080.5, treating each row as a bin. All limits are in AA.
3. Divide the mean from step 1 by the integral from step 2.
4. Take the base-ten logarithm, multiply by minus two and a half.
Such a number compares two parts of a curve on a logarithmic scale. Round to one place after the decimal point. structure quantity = 1.1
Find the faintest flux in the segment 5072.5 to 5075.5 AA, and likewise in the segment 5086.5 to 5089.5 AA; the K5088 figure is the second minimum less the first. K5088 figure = -1.2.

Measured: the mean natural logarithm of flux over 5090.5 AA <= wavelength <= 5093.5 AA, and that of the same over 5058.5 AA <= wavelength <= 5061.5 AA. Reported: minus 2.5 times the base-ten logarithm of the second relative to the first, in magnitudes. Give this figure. 0.02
